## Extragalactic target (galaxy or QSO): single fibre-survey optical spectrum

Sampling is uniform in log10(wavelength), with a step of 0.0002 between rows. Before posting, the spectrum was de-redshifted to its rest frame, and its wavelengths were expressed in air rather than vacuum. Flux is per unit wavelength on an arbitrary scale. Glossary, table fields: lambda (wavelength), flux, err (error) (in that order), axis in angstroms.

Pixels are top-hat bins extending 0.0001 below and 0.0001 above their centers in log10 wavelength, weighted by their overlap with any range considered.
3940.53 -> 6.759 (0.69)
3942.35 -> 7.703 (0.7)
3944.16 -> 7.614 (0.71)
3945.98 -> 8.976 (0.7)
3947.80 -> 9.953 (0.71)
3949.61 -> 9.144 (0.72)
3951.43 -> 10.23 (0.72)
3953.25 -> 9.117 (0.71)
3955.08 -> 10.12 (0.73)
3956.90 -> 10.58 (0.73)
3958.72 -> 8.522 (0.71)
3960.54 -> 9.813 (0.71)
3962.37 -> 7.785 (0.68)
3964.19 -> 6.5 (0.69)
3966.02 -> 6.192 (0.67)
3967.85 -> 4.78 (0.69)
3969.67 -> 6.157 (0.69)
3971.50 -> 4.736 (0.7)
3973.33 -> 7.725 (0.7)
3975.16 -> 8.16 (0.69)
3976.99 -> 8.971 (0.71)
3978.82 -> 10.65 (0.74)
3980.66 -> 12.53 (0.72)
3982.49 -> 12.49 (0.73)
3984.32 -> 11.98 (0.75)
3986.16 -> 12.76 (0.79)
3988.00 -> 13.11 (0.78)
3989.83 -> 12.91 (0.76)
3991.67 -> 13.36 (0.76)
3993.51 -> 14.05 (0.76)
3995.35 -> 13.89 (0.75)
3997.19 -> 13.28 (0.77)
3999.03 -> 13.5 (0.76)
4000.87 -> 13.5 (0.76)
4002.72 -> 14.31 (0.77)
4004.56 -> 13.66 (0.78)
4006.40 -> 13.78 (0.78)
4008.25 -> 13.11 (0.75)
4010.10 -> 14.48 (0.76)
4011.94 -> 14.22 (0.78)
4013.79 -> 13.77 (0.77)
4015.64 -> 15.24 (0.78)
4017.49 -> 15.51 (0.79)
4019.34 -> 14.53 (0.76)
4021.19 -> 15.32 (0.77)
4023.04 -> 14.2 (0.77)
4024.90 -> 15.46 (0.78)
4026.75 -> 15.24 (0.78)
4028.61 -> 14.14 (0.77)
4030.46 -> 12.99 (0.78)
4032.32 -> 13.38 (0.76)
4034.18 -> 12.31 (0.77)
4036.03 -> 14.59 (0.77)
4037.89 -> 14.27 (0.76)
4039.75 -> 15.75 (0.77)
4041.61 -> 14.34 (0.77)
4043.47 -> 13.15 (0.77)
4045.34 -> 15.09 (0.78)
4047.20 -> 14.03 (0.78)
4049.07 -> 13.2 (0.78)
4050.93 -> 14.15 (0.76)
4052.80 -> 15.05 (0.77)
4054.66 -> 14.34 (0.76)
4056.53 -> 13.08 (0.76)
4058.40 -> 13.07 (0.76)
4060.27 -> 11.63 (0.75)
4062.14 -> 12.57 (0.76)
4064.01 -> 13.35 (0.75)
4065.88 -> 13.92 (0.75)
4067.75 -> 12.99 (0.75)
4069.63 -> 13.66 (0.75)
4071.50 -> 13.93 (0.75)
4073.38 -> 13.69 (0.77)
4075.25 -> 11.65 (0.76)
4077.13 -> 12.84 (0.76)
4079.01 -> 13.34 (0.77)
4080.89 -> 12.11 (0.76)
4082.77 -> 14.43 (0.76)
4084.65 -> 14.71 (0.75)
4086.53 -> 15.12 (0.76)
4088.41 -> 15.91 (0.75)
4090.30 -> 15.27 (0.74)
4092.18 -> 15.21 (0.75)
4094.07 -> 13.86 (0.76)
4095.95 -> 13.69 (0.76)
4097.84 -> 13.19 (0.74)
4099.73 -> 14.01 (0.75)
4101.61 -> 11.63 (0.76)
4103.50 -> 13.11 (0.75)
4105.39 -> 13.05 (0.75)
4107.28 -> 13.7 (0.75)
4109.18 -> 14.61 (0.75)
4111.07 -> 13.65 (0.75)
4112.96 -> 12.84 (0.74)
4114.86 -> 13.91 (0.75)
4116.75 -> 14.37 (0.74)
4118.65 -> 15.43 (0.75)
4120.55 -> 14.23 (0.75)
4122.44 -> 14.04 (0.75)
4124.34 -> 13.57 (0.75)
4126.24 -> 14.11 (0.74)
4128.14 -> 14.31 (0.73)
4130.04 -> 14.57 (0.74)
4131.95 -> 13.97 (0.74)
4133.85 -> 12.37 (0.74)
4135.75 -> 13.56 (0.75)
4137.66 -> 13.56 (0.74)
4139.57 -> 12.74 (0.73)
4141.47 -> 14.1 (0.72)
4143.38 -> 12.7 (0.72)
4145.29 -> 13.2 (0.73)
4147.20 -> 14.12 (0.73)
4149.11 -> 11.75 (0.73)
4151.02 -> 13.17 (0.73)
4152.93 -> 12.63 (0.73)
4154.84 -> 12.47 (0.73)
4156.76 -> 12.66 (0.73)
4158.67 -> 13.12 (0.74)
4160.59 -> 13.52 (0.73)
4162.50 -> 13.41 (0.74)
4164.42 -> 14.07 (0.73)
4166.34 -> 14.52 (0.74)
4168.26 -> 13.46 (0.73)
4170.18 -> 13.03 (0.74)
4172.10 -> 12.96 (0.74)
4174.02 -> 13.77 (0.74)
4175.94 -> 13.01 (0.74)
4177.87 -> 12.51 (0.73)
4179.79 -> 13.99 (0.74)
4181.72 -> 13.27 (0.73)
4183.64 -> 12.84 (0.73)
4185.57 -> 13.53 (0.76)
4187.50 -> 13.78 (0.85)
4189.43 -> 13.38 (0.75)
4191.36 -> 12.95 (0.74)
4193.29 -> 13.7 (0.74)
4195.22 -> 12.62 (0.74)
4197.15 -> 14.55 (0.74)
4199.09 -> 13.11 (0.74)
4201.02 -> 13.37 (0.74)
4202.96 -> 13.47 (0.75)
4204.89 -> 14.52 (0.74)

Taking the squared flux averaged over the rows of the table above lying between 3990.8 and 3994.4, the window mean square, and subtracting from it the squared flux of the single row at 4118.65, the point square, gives -50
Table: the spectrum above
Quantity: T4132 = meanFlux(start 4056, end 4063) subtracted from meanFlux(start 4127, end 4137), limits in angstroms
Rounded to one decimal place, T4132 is 1.2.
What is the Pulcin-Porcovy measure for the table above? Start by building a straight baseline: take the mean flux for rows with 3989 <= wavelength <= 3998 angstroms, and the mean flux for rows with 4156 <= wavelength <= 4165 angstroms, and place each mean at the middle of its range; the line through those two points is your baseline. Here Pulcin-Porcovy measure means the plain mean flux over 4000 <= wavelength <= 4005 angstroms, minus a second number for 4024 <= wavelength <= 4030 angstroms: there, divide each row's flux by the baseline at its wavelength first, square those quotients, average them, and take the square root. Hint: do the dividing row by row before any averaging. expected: 12.7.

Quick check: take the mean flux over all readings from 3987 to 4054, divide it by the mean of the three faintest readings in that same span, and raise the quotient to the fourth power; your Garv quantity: 1.49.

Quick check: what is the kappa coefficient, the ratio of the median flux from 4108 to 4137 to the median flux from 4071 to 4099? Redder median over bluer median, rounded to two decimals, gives 1.01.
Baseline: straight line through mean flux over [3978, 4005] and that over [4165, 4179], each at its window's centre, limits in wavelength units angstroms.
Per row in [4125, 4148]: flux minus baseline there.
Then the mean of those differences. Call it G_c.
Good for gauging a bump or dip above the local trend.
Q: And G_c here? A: 0.3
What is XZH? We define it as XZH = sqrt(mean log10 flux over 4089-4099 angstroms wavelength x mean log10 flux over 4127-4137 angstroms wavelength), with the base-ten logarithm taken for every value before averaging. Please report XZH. 1.15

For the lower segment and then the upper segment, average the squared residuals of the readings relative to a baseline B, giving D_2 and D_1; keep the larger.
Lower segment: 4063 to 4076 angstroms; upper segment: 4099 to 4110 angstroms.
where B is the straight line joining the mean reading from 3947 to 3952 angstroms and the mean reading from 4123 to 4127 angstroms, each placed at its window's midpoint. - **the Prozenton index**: 1.2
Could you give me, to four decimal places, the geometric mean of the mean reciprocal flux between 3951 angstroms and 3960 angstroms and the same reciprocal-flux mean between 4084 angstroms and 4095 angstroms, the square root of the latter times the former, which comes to 0.0832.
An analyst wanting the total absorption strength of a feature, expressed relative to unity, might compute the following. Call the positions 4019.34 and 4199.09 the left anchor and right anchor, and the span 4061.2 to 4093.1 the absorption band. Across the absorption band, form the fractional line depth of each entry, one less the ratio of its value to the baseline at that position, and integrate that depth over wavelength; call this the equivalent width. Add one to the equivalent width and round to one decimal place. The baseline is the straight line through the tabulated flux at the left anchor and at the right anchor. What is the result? 1.6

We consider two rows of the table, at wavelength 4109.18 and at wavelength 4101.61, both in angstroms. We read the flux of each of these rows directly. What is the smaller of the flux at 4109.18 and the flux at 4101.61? 11.6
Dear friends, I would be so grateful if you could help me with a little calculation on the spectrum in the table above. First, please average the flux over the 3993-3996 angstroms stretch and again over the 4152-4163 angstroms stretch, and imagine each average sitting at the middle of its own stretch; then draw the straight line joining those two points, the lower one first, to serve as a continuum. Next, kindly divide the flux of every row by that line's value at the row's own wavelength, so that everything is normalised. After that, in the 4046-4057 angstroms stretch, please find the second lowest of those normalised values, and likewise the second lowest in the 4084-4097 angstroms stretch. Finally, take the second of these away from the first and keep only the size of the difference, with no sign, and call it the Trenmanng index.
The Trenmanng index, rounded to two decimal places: 0.07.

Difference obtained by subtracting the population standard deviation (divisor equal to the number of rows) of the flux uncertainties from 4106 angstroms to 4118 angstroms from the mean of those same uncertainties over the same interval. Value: 0.742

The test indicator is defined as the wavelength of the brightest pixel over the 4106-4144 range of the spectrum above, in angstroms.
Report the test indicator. 4118.65 angstroms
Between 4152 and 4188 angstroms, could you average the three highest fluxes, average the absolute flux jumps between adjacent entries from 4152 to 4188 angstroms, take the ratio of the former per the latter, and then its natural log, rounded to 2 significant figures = 3.3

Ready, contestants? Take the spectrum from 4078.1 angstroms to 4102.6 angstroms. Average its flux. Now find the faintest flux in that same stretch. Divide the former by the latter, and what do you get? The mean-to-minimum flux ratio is 1.21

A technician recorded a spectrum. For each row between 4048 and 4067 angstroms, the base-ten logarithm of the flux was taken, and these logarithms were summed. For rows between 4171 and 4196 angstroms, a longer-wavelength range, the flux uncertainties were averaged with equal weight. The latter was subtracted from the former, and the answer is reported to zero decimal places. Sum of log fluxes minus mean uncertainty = 11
